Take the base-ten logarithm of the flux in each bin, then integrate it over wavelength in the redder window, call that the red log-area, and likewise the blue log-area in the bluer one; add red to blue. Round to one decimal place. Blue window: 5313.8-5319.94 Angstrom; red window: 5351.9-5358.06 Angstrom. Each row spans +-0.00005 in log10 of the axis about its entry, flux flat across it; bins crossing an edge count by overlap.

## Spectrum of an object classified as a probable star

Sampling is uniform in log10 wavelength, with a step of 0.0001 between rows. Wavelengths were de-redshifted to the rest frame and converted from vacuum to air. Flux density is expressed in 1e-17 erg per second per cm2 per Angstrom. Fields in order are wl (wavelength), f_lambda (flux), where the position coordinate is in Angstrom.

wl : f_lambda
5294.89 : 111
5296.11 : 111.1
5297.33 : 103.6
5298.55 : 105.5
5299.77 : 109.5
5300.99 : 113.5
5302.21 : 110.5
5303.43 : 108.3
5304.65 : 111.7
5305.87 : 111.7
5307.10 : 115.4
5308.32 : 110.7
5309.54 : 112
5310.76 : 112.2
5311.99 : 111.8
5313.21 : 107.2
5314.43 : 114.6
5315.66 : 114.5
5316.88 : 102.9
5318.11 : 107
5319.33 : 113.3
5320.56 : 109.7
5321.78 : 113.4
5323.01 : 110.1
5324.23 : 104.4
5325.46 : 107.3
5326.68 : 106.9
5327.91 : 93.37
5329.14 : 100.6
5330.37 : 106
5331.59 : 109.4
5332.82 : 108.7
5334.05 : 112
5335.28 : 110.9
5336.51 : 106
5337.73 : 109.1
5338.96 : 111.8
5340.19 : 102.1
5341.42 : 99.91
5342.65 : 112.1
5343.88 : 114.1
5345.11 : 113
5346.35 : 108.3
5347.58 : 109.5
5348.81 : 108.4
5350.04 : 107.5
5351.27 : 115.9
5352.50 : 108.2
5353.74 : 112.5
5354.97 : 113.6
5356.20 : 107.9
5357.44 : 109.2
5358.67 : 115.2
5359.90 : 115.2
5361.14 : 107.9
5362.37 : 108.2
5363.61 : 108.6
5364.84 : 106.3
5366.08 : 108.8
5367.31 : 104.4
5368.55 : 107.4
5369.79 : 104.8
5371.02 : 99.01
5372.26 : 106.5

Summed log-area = 25.1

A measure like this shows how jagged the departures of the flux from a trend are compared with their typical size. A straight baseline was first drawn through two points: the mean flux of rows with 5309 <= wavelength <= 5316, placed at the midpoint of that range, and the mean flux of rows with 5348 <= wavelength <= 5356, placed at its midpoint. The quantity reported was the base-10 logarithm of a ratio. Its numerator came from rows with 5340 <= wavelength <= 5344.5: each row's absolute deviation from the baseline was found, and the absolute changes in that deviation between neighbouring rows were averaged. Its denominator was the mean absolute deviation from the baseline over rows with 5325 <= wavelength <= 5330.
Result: -0.29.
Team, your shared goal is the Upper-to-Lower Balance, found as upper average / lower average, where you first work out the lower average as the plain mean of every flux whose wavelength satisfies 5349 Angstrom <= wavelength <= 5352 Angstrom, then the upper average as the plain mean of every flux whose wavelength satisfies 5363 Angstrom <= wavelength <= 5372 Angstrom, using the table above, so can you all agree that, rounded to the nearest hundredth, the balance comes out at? 0.95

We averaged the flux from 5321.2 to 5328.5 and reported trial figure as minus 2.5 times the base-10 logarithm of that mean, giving -5.06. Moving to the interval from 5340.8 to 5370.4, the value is -5.10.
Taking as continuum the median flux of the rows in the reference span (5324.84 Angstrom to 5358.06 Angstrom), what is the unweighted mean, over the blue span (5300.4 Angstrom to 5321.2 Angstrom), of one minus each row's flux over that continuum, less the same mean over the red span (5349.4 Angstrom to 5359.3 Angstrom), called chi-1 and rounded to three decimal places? 0.002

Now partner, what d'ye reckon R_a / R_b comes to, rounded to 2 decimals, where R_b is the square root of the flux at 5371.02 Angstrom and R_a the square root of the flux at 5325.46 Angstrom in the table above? 1.04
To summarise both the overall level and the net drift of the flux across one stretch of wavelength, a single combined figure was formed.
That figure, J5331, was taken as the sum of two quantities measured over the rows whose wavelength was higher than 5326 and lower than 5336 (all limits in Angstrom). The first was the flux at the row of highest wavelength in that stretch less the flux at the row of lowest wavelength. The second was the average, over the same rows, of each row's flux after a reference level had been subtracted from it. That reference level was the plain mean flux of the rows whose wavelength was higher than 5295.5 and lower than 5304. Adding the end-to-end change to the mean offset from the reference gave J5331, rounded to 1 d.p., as 1.1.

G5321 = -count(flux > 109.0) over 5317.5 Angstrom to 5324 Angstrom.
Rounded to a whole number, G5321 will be -4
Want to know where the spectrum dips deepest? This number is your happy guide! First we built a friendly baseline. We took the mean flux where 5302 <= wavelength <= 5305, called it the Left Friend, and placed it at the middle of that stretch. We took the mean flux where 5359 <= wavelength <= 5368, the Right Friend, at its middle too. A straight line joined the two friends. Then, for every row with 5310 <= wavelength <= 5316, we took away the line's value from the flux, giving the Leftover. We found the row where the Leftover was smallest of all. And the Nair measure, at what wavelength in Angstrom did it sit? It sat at 5313.21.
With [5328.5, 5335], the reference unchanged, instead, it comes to 5329.14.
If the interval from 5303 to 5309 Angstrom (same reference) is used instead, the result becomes 5303.43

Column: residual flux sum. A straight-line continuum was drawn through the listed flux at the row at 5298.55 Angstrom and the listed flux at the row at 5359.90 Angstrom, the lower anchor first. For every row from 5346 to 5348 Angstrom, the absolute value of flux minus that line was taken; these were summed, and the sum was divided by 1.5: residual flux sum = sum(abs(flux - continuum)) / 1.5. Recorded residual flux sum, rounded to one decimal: 5.7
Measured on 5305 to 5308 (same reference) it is 9.1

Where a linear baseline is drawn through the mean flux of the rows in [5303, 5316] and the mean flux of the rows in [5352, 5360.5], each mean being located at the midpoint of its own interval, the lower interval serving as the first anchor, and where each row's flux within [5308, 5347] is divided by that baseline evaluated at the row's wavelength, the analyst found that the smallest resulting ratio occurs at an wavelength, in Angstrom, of 5327.91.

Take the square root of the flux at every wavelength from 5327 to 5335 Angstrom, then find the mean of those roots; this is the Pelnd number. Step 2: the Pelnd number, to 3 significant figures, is 10.2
